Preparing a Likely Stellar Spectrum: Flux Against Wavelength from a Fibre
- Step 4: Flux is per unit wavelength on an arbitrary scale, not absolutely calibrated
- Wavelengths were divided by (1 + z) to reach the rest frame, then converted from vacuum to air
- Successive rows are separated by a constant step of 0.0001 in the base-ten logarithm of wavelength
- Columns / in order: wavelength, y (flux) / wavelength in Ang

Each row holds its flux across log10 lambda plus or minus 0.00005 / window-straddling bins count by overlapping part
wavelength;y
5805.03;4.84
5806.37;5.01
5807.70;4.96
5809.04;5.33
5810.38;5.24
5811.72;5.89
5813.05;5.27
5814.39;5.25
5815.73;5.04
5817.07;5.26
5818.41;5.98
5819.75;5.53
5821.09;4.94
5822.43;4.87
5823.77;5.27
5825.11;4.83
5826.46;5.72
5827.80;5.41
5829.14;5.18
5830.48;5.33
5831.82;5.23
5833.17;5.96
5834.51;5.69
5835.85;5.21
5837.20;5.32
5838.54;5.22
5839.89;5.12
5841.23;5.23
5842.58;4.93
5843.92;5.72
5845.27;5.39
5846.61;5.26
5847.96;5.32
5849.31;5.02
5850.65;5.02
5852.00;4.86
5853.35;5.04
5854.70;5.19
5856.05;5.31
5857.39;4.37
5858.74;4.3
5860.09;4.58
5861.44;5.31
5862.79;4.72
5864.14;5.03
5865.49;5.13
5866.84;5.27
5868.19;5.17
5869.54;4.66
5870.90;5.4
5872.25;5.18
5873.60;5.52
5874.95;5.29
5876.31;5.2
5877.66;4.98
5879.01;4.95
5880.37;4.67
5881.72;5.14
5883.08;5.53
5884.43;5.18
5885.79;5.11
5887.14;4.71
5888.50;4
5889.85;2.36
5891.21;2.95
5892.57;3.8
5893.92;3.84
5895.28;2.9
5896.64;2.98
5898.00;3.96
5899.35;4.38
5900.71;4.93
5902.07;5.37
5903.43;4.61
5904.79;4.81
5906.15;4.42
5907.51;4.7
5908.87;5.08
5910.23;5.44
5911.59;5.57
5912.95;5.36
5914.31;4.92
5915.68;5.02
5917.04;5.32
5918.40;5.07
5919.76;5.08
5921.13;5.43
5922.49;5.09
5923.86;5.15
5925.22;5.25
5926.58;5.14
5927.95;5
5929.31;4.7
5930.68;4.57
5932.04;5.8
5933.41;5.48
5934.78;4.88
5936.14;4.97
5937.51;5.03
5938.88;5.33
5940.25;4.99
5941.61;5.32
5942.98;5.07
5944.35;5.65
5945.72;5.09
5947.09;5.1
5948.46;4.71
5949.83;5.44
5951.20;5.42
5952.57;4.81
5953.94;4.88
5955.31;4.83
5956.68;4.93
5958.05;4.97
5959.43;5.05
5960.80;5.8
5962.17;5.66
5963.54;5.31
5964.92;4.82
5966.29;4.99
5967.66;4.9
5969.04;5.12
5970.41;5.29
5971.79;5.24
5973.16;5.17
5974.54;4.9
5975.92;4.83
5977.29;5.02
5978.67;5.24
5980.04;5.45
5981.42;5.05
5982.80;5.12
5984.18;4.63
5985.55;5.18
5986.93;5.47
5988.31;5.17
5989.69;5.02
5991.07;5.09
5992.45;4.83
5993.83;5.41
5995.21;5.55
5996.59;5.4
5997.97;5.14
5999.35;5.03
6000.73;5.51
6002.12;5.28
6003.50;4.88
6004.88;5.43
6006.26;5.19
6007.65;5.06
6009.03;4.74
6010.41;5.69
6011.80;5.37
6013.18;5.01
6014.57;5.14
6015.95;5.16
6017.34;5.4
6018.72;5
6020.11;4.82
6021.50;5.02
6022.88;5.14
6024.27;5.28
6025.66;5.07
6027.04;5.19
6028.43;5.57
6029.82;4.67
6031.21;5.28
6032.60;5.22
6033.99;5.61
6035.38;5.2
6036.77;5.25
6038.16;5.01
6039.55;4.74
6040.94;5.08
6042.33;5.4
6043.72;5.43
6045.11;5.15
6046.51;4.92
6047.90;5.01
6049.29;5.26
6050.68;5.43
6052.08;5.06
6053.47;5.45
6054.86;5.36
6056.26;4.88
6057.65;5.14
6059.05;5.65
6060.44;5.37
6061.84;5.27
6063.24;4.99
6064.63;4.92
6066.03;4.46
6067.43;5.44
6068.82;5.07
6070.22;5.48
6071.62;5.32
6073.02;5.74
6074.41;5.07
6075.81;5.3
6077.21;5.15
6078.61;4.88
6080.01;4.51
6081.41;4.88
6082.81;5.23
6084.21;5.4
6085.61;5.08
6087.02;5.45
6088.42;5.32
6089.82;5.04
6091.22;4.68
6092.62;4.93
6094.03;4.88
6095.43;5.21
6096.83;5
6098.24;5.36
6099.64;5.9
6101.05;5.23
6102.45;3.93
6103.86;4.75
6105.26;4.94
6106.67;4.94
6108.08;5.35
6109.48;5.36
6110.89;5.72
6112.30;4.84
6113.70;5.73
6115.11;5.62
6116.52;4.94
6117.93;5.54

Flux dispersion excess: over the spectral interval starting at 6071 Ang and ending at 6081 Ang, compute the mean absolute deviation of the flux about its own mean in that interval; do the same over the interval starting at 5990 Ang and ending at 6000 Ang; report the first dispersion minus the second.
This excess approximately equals 0.062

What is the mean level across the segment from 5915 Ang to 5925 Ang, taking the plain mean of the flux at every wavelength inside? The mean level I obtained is 5.2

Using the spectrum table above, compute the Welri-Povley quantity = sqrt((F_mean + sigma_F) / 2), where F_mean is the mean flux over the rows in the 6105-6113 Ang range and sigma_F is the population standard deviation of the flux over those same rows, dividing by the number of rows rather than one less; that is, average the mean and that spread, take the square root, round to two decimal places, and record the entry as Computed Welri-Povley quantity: 1.66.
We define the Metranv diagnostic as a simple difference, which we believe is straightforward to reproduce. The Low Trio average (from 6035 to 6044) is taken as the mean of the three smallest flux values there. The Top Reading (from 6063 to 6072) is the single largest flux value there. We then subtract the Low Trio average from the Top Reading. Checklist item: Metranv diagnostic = 0.54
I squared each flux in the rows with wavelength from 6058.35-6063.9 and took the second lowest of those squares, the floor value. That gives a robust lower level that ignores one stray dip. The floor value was 27.8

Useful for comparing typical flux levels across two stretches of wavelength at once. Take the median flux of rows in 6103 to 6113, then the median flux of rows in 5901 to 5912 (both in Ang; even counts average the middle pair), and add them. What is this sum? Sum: 9.9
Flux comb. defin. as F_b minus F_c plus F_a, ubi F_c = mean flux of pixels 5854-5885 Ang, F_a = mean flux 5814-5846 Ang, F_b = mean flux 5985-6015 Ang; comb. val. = 5.5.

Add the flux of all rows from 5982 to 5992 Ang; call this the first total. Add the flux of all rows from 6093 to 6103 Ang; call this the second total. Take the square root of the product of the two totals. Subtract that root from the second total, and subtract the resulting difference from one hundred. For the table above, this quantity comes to 100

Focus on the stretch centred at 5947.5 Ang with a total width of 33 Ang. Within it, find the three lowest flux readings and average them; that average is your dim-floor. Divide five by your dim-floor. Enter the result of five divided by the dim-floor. 1.05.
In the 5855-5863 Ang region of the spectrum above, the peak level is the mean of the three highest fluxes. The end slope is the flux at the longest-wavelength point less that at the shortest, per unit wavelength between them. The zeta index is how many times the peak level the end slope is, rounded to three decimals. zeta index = -0.017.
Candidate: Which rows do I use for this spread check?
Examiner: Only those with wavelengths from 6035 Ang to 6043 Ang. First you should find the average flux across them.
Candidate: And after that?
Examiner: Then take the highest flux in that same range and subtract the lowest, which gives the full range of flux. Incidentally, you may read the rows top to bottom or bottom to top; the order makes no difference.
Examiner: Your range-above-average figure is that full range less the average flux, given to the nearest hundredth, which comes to -4.45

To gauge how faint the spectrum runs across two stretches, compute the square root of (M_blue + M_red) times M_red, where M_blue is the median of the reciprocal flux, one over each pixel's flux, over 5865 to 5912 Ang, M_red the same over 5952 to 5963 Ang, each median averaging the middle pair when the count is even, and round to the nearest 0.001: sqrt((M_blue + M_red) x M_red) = 0.286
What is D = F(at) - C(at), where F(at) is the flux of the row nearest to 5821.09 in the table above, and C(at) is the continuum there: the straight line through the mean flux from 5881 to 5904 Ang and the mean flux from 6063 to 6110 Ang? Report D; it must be 1.0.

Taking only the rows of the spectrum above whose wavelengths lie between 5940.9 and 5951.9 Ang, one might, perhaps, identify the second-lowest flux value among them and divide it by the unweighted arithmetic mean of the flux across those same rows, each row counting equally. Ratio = 0.970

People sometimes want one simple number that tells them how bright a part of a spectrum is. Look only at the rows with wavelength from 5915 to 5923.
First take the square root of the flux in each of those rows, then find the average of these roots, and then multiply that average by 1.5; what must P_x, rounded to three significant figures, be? 3.41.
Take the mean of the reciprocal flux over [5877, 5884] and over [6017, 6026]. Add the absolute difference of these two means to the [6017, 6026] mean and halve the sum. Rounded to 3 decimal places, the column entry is 0.099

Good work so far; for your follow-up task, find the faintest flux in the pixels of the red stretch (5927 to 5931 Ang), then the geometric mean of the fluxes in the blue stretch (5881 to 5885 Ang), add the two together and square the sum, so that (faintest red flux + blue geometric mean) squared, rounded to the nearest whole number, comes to 97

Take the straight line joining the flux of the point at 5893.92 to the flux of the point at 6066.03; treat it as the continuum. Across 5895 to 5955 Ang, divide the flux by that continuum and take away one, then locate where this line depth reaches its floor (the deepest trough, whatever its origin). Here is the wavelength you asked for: 5895.28 Ang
